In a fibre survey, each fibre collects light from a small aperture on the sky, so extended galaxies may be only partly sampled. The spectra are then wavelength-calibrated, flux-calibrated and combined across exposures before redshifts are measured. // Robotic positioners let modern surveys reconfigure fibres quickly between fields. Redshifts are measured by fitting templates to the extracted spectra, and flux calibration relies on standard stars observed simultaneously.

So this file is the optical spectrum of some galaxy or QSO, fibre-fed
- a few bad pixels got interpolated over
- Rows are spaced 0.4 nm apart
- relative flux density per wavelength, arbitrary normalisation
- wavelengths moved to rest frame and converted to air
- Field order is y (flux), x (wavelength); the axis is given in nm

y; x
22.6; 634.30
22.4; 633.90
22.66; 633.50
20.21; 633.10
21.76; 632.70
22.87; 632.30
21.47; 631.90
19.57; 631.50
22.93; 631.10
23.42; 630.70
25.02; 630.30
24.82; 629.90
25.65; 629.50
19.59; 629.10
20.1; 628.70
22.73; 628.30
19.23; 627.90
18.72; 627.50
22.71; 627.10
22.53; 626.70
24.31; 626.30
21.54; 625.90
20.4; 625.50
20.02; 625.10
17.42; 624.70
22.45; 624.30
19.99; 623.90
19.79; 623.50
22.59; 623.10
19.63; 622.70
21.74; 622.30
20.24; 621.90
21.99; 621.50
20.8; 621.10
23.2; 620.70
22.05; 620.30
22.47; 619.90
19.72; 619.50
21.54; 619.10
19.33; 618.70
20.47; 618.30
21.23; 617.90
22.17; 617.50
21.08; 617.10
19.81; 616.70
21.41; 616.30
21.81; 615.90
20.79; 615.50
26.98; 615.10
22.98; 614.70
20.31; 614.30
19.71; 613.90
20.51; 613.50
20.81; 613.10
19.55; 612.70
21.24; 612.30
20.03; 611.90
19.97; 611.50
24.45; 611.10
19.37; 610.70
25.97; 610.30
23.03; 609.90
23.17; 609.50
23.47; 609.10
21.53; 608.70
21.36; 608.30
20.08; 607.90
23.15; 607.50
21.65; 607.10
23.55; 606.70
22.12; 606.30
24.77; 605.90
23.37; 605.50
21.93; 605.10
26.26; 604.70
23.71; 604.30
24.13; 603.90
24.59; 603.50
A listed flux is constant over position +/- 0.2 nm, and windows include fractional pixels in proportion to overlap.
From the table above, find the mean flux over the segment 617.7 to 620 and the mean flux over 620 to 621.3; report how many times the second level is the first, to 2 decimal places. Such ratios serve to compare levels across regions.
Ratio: 1.06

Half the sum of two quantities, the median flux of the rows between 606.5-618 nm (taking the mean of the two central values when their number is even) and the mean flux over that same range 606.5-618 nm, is 21.6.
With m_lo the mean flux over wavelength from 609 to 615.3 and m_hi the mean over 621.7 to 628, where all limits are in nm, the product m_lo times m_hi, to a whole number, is 458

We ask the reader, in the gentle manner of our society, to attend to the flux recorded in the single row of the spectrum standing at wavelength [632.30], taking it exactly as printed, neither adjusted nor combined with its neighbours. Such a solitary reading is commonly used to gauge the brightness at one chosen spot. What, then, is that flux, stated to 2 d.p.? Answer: 22.87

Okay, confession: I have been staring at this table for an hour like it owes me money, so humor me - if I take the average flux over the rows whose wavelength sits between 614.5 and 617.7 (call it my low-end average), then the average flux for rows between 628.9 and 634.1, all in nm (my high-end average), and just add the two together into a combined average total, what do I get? 44.6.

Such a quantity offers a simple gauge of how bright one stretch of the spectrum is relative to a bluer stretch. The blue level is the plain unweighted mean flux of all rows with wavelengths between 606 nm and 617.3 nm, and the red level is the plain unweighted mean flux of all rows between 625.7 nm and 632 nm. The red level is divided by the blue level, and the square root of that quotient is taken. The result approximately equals 1.01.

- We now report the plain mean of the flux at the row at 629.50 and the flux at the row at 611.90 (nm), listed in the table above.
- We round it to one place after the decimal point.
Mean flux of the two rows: 22.8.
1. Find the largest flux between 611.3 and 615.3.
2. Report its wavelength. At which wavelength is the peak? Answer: 615.10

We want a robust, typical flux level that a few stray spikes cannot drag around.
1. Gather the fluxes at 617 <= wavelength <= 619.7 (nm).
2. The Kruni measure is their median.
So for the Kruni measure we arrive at 21.1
